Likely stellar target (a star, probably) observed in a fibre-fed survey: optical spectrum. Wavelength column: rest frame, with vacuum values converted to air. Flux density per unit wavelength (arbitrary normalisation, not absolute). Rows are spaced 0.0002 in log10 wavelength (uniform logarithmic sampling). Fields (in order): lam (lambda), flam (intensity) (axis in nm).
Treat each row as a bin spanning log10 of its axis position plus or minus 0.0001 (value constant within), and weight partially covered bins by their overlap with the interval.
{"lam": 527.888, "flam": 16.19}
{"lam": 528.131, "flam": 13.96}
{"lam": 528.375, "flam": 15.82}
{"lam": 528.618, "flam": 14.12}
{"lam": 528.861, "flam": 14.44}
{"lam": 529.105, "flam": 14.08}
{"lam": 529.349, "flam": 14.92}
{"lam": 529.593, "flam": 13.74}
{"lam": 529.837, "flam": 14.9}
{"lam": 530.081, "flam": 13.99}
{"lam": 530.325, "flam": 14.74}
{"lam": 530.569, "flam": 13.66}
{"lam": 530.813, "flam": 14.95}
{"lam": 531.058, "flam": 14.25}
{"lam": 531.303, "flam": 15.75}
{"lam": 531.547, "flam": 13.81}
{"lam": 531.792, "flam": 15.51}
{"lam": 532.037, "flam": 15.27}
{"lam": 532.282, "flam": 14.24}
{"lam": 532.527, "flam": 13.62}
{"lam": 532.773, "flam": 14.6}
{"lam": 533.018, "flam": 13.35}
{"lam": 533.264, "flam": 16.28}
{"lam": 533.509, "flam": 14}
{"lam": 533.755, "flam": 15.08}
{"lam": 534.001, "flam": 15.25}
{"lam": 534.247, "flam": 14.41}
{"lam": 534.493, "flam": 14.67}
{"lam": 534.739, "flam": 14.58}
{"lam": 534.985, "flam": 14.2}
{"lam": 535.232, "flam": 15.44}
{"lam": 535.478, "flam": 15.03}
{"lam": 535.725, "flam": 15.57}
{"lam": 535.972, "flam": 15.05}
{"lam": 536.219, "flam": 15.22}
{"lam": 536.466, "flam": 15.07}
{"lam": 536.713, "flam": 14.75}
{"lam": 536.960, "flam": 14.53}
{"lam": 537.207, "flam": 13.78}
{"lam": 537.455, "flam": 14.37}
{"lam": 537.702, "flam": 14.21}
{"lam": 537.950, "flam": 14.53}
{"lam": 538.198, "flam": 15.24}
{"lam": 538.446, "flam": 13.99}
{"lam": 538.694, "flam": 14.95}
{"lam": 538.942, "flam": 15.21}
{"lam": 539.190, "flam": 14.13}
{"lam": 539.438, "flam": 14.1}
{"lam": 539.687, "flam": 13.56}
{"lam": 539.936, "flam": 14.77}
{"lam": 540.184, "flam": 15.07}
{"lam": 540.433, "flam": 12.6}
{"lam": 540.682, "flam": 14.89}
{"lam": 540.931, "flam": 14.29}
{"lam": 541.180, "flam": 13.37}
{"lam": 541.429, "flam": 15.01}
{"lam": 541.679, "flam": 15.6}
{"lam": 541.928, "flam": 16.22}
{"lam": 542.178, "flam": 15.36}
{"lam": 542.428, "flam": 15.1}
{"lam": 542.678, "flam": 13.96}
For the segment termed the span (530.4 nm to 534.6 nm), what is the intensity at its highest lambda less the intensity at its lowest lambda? 1.0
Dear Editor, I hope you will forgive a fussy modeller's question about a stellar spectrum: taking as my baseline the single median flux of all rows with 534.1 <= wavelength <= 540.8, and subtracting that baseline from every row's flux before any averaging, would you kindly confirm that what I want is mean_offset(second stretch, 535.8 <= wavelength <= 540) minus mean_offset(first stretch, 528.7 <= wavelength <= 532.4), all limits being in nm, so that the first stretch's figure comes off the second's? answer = 0.0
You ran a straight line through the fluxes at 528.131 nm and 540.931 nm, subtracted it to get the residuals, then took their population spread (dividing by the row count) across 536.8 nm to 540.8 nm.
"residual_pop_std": 0.67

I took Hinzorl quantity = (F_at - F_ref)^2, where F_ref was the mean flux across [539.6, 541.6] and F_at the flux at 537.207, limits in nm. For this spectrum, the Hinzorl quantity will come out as 0.2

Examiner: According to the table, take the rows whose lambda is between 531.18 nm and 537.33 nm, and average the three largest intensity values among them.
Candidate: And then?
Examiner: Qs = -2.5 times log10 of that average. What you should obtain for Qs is -3.00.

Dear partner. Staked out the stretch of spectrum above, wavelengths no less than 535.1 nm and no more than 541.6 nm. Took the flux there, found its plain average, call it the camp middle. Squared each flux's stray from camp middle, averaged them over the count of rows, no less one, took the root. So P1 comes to 0.69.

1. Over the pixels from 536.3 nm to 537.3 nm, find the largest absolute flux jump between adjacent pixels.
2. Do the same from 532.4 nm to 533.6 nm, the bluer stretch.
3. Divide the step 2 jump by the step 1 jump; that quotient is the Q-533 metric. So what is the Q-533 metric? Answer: 3.9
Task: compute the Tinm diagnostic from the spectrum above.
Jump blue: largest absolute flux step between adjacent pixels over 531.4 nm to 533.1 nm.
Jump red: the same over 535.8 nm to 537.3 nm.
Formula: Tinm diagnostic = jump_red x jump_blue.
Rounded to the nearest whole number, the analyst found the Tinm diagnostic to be 1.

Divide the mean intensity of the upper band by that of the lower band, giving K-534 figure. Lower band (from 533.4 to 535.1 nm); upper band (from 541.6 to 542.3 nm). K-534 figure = 1.08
